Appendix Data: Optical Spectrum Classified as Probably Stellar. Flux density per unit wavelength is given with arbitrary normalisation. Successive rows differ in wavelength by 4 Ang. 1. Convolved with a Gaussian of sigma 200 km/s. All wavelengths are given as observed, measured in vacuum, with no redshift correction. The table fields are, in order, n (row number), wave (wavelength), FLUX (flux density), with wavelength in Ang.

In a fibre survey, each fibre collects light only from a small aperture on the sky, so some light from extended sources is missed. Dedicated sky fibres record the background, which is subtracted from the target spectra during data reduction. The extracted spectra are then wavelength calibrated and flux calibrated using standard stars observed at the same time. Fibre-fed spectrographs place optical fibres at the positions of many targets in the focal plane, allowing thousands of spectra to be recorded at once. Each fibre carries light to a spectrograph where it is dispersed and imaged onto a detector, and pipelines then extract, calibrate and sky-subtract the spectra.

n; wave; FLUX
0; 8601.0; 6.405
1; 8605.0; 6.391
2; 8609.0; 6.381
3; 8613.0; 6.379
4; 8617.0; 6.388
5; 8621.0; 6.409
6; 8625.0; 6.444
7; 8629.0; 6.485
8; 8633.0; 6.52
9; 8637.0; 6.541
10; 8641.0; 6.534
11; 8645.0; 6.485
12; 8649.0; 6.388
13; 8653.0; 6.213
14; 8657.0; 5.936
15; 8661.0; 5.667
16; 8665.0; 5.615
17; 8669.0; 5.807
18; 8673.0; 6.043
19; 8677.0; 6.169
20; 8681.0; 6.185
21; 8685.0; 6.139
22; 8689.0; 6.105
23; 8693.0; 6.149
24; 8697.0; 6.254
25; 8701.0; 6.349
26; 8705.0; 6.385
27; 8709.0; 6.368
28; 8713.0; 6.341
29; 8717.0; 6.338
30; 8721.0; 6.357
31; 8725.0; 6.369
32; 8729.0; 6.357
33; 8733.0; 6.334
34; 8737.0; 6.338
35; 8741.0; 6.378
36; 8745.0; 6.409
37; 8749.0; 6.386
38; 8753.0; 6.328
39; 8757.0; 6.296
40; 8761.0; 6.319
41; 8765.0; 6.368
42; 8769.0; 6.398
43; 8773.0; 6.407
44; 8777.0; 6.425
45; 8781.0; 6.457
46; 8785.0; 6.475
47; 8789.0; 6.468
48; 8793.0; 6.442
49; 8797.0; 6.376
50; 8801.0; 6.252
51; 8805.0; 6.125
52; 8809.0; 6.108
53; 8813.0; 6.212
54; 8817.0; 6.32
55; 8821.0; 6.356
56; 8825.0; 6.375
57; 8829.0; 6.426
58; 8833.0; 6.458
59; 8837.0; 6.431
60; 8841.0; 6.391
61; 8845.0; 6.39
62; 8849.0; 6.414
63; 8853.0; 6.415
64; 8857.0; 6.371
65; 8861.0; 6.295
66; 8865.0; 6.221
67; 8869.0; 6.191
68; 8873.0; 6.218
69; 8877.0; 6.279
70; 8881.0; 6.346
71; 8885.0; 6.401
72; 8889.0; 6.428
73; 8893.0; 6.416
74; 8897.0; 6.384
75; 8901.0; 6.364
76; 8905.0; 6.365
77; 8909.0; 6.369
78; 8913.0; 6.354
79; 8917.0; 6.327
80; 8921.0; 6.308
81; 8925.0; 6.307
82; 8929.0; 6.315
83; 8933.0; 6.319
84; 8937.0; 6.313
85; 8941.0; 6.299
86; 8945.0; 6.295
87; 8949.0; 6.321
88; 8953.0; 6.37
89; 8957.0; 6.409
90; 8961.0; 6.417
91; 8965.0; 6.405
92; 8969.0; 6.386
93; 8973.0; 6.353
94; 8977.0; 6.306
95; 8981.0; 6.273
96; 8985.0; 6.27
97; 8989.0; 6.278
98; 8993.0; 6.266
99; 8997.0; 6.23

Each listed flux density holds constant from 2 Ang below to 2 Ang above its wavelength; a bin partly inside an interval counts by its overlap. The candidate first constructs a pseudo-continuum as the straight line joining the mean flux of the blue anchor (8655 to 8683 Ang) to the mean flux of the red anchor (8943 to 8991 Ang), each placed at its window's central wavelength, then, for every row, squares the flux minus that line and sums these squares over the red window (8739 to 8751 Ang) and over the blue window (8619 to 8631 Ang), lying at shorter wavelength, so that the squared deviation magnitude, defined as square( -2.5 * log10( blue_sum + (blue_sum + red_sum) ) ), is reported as 1.0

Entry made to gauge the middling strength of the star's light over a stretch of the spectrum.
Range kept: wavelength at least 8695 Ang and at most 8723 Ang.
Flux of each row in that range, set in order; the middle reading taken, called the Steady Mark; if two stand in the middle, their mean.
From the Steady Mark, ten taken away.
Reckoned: -3.65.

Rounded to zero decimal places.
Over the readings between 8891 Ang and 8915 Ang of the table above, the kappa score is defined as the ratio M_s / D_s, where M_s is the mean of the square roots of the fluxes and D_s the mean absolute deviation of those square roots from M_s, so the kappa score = 776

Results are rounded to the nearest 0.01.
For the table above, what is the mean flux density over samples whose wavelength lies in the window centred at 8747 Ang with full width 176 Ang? 6.28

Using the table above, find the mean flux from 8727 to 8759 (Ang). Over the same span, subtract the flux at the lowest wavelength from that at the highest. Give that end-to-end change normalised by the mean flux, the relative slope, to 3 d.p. -0.010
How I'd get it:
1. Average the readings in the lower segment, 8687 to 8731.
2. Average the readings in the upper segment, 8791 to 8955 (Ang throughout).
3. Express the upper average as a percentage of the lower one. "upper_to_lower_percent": 100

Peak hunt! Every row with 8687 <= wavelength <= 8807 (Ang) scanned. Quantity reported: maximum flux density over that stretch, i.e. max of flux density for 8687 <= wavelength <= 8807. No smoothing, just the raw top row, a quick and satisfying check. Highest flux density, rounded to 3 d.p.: 6.475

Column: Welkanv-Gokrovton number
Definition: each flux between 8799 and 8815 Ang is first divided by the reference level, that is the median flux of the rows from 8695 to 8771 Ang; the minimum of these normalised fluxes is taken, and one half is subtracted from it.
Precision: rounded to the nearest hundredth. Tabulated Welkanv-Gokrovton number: 0.46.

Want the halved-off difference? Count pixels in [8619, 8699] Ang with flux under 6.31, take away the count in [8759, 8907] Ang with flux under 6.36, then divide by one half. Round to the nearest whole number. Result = -2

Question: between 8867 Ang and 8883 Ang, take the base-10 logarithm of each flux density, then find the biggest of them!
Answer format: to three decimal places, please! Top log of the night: 0.803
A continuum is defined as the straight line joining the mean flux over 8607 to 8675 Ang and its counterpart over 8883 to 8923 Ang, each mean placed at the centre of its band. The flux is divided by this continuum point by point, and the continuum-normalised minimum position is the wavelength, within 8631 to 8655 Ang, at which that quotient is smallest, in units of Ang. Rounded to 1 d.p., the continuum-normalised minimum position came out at 8653.0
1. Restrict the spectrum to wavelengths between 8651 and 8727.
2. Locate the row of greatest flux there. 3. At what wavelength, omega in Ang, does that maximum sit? 8705.0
